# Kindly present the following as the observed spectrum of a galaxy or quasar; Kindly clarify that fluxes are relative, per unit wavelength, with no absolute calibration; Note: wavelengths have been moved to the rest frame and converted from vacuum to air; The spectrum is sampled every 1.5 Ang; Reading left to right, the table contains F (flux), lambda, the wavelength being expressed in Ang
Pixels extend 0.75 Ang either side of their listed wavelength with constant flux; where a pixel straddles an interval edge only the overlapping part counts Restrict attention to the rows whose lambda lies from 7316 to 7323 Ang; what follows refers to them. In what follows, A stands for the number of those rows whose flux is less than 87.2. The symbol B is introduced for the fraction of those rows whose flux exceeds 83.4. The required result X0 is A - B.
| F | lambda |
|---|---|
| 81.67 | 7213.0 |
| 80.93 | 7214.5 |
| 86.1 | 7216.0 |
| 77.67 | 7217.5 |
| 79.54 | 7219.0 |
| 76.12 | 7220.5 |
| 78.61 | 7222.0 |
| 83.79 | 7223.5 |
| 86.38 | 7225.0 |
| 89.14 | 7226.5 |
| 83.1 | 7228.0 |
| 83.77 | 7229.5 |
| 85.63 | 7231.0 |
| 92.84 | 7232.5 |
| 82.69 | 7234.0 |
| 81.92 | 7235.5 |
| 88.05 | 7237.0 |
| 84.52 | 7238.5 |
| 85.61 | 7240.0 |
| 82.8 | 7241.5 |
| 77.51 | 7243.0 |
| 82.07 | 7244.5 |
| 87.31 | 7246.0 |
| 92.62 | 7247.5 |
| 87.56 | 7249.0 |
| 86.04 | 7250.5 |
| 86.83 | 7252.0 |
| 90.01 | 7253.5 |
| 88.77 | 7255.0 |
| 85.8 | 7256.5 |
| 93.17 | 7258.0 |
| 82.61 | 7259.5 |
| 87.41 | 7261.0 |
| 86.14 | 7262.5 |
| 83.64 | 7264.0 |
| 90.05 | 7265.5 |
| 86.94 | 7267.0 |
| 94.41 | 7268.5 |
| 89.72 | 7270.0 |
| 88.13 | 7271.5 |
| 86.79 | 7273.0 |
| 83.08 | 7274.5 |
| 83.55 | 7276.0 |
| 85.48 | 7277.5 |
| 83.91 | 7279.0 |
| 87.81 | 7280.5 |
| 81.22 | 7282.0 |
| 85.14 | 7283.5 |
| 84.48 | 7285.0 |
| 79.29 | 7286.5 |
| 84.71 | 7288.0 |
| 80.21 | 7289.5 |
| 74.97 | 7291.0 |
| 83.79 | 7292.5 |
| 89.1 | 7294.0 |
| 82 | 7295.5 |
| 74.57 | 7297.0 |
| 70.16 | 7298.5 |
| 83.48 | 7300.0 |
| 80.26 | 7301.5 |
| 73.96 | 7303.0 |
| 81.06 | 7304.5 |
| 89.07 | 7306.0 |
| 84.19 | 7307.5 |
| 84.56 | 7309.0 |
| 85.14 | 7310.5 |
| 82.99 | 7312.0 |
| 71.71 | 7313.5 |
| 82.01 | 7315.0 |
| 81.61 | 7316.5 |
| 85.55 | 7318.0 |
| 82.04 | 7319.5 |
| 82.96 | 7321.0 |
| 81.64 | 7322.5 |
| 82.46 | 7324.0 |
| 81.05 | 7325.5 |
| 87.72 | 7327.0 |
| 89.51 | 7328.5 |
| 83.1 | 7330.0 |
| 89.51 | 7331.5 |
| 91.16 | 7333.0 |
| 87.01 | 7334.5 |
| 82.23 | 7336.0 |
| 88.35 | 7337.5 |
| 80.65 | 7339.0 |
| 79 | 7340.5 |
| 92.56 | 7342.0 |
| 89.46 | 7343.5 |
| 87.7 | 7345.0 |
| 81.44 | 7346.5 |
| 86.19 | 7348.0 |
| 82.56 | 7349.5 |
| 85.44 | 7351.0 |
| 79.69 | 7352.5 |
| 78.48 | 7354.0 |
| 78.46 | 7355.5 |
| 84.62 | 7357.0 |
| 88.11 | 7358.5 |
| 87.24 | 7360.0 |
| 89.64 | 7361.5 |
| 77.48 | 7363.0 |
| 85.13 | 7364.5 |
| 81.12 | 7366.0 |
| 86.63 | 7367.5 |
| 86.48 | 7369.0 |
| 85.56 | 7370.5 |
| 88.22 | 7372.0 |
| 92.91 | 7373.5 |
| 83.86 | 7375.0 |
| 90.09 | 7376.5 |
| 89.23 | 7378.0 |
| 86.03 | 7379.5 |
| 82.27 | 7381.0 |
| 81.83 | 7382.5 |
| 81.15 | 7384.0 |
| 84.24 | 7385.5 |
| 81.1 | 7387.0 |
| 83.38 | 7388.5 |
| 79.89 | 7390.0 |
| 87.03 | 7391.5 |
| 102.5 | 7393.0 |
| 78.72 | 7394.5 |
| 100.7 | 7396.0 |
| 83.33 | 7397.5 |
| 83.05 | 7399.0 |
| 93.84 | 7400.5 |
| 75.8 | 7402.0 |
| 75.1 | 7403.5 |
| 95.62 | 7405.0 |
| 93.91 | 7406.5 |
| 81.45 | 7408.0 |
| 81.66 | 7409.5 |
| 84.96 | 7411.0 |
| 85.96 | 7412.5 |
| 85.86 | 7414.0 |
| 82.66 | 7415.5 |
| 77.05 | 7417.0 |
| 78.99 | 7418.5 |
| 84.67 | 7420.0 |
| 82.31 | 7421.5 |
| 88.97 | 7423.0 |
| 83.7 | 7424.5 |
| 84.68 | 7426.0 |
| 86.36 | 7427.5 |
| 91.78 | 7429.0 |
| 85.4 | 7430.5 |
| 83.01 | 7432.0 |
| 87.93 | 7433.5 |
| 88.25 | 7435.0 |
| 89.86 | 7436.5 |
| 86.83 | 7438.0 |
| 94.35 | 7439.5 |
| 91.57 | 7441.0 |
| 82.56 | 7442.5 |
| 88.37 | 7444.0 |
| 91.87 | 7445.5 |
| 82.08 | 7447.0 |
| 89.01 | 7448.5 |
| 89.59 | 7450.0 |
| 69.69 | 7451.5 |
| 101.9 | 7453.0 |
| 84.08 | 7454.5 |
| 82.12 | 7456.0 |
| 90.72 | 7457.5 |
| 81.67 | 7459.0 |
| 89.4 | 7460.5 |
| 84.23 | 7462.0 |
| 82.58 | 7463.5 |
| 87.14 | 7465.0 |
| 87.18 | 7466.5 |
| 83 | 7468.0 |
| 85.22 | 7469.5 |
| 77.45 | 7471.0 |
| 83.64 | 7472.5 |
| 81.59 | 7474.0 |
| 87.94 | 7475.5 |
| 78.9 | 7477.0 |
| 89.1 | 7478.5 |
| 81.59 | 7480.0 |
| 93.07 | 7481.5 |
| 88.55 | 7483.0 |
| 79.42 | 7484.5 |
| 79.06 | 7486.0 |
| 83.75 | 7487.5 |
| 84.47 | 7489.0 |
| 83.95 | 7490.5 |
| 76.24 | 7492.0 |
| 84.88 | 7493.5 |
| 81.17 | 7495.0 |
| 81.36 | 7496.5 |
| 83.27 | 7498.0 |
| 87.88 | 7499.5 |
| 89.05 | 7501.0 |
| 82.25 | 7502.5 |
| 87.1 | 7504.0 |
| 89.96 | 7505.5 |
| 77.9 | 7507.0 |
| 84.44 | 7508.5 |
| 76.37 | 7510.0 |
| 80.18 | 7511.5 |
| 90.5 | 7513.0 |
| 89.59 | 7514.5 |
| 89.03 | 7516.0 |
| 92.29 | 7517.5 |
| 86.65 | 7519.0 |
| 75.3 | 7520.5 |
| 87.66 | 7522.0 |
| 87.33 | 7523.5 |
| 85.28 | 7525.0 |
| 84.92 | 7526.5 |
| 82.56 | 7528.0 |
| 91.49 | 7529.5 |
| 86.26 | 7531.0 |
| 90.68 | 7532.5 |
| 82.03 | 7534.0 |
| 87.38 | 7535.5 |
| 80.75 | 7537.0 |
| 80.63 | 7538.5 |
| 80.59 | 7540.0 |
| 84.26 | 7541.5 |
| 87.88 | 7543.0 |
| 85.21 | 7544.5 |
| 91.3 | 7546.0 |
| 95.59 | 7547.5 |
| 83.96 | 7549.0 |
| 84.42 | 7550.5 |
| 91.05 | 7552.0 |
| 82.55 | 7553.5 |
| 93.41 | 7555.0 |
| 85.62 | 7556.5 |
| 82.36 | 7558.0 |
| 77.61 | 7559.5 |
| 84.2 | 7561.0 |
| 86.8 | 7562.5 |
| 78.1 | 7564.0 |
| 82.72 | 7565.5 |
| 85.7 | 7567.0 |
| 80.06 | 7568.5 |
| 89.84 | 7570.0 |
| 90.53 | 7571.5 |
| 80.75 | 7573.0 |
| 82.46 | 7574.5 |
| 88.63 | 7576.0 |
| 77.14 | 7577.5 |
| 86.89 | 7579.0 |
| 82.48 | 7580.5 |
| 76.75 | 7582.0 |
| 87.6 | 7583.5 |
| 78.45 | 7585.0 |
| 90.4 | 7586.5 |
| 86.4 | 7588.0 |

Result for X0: 4.8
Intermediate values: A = 5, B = 0.20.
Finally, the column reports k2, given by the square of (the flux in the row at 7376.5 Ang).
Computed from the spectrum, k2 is 8116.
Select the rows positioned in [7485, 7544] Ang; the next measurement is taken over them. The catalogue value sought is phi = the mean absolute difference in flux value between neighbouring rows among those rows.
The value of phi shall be 4.6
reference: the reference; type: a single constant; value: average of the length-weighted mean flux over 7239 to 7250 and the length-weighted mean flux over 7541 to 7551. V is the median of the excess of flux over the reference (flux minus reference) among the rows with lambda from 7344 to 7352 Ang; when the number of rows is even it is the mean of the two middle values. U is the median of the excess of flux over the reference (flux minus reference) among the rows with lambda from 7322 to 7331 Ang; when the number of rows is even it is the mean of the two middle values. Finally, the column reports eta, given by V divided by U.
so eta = 0.3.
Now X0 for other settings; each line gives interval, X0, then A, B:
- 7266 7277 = 3.1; 4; 0.86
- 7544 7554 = 3.1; 4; 0.86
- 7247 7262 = 3.1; 4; 0.90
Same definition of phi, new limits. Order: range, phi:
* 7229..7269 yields 4.3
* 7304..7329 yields 3.6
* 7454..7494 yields 5.5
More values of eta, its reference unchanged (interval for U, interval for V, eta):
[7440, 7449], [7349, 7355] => -2.3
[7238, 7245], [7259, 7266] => 0.1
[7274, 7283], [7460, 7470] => 0.4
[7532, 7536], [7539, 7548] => 0.2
